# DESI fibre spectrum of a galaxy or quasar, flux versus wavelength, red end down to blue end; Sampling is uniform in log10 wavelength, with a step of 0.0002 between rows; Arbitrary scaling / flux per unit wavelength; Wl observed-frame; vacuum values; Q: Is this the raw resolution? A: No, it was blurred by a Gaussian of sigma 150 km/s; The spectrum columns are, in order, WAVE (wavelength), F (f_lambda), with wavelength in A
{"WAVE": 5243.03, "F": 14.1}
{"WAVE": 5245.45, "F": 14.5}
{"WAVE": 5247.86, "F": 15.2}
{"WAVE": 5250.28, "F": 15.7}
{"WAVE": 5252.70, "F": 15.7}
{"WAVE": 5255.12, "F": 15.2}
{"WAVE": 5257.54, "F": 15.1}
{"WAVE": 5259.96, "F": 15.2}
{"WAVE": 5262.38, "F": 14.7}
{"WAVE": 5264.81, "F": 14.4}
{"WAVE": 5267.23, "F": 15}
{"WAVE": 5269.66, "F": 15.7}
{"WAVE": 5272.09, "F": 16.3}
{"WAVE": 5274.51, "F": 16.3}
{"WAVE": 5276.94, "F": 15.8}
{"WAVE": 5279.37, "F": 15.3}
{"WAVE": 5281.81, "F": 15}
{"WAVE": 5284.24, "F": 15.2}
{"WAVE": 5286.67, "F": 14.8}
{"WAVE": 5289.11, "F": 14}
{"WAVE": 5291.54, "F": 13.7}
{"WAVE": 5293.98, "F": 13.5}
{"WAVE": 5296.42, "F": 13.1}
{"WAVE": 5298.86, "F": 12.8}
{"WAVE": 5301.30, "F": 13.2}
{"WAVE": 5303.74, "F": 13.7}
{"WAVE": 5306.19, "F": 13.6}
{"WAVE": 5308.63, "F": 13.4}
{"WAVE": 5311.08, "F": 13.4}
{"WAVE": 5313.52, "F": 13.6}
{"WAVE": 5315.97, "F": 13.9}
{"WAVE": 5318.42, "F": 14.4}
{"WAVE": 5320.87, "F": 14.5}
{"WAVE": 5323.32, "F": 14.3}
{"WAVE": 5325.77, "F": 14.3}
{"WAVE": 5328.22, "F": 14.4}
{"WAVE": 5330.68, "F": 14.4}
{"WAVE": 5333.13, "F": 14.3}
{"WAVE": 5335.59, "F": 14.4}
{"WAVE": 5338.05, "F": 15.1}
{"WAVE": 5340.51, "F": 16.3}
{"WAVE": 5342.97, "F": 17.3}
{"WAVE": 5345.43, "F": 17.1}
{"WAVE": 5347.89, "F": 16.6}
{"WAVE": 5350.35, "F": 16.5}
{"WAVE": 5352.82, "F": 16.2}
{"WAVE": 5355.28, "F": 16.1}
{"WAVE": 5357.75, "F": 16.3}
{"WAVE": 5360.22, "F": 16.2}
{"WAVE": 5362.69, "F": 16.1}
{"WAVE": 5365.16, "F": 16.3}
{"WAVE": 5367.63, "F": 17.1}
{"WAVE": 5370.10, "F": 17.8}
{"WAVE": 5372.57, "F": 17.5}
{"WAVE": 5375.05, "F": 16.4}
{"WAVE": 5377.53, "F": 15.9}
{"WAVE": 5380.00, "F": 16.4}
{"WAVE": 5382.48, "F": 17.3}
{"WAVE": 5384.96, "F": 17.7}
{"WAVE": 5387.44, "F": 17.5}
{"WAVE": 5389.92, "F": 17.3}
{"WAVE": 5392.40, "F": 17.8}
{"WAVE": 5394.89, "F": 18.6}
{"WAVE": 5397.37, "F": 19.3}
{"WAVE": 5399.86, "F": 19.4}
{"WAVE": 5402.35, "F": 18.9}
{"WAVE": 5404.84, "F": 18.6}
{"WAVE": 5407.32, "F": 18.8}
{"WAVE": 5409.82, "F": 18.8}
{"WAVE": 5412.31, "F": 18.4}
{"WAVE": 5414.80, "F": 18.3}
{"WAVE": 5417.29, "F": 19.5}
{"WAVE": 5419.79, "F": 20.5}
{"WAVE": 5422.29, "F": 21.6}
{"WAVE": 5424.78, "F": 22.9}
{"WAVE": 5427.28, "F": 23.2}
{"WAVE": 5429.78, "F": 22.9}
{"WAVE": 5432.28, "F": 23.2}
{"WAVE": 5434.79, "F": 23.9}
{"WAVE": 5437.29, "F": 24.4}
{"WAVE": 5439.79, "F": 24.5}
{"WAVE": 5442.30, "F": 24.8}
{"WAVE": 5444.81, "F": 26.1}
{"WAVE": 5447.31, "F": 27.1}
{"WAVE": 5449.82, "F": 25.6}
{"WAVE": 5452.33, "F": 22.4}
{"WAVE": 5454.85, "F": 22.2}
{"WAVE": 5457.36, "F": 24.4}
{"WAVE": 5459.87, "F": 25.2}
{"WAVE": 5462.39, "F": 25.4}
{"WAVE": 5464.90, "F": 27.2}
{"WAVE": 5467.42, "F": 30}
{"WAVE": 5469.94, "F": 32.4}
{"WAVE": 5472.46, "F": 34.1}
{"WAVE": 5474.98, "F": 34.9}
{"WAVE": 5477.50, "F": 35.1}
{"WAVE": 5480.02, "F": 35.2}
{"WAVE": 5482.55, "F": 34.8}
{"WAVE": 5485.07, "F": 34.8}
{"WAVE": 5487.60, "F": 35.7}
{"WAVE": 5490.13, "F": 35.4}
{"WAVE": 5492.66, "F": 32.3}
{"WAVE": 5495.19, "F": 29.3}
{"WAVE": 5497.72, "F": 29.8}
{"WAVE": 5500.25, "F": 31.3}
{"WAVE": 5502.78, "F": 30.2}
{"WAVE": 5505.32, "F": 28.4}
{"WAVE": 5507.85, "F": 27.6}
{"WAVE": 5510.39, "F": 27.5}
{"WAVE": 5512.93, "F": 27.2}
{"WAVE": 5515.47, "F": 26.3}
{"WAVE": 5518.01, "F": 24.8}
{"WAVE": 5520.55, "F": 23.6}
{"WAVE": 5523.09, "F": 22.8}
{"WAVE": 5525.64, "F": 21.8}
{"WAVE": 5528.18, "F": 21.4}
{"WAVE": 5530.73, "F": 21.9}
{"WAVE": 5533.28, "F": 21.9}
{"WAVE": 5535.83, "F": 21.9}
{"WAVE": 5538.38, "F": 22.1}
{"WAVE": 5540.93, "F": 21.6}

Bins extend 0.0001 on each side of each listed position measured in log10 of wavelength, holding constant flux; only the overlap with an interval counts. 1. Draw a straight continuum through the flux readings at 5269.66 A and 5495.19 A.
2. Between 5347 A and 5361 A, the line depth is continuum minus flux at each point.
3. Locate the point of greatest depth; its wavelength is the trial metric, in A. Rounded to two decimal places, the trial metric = 5360.22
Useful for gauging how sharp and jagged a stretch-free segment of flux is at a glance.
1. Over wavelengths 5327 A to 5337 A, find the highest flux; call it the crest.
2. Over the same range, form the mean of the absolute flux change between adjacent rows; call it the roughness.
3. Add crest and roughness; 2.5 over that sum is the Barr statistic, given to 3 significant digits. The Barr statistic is 0.173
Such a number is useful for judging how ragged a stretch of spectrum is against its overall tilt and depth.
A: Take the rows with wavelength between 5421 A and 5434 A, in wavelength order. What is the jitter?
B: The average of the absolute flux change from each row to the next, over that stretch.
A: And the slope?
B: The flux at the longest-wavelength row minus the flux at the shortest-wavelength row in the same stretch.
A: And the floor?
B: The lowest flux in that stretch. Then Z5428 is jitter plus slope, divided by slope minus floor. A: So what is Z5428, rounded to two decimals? -0.11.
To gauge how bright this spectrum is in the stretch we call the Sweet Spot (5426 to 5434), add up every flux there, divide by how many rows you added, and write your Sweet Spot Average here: 23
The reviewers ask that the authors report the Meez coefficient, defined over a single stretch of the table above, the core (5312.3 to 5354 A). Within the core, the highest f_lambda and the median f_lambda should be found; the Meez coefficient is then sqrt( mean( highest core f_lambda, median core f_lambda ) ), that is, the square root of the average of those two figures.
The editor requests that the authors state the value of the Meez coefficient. 4.0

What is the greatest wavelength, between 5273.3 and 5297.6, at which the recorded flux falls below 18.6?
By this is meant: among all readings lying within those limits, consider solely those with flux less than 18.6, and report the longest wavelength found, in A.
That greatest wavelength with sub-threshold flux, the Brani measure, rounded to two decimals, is 5296.42 A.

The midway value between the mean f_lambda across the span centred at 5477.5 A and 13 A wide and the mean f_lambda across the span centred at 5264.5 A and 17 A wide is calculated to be 25.0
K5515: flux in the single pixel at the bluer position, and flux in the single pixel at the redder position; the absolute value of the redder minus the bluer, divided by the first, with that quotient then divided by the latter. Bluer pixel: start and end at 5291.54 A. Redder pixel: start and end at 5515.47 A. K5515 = 0.035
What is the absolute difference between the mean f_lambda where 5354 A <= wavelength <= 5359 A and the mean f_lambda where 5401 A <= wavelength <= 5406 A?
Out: 3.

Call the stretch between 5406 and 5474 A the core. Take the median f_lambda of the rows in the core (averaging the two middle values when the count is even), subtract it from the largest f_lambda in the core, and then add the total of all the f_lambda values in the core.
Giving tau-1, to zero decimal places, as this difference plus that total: 658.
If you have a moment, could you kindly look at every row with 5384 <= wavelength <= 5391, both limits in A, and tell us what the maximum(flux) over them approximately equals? 17.7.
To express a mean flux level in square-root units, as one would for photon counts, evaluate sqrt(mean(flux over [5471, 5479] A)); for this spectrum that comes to 5.89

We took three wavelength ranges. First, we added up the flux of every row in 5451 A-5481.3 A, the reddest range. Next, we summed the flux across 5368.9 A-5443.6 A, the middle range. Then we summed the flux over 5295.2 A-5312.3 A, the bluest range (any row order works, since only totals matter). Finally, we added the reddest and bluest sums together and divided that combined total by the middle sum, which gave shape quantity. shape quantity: 0.7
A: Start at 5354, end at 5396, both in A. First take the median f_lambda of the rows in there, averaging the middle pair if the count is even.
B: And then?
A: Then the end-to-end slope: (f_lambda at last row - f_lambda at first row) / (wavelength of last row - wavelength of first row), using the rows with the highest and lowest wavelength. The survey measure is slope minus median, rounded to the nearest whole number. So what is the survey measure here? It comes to -17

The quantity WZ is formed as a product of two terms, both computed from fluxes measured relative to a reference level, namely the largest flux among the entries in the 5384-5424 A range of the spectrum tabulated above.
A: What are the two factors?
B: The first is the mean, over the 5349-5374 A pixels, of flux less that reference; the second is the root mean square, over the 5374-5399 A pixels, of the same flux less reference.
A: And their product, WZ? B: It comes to -21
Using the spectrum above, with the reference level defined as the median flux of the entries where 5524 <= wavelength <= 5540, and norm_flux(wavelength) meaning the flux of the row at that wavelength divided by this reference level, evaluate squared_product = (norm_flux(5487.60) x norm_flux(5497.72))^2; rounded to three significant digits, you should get 4.92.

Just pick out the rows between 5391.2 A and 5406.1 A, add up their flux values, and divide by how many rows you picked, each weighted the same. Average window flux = 19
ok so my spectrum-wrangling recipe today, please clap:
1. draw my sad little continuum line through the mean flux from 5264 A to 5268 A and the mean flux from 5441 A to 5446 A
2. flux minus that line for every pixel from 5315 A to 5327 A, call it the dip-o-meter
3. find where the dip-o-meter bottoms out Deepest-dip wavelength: 5325.77 A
